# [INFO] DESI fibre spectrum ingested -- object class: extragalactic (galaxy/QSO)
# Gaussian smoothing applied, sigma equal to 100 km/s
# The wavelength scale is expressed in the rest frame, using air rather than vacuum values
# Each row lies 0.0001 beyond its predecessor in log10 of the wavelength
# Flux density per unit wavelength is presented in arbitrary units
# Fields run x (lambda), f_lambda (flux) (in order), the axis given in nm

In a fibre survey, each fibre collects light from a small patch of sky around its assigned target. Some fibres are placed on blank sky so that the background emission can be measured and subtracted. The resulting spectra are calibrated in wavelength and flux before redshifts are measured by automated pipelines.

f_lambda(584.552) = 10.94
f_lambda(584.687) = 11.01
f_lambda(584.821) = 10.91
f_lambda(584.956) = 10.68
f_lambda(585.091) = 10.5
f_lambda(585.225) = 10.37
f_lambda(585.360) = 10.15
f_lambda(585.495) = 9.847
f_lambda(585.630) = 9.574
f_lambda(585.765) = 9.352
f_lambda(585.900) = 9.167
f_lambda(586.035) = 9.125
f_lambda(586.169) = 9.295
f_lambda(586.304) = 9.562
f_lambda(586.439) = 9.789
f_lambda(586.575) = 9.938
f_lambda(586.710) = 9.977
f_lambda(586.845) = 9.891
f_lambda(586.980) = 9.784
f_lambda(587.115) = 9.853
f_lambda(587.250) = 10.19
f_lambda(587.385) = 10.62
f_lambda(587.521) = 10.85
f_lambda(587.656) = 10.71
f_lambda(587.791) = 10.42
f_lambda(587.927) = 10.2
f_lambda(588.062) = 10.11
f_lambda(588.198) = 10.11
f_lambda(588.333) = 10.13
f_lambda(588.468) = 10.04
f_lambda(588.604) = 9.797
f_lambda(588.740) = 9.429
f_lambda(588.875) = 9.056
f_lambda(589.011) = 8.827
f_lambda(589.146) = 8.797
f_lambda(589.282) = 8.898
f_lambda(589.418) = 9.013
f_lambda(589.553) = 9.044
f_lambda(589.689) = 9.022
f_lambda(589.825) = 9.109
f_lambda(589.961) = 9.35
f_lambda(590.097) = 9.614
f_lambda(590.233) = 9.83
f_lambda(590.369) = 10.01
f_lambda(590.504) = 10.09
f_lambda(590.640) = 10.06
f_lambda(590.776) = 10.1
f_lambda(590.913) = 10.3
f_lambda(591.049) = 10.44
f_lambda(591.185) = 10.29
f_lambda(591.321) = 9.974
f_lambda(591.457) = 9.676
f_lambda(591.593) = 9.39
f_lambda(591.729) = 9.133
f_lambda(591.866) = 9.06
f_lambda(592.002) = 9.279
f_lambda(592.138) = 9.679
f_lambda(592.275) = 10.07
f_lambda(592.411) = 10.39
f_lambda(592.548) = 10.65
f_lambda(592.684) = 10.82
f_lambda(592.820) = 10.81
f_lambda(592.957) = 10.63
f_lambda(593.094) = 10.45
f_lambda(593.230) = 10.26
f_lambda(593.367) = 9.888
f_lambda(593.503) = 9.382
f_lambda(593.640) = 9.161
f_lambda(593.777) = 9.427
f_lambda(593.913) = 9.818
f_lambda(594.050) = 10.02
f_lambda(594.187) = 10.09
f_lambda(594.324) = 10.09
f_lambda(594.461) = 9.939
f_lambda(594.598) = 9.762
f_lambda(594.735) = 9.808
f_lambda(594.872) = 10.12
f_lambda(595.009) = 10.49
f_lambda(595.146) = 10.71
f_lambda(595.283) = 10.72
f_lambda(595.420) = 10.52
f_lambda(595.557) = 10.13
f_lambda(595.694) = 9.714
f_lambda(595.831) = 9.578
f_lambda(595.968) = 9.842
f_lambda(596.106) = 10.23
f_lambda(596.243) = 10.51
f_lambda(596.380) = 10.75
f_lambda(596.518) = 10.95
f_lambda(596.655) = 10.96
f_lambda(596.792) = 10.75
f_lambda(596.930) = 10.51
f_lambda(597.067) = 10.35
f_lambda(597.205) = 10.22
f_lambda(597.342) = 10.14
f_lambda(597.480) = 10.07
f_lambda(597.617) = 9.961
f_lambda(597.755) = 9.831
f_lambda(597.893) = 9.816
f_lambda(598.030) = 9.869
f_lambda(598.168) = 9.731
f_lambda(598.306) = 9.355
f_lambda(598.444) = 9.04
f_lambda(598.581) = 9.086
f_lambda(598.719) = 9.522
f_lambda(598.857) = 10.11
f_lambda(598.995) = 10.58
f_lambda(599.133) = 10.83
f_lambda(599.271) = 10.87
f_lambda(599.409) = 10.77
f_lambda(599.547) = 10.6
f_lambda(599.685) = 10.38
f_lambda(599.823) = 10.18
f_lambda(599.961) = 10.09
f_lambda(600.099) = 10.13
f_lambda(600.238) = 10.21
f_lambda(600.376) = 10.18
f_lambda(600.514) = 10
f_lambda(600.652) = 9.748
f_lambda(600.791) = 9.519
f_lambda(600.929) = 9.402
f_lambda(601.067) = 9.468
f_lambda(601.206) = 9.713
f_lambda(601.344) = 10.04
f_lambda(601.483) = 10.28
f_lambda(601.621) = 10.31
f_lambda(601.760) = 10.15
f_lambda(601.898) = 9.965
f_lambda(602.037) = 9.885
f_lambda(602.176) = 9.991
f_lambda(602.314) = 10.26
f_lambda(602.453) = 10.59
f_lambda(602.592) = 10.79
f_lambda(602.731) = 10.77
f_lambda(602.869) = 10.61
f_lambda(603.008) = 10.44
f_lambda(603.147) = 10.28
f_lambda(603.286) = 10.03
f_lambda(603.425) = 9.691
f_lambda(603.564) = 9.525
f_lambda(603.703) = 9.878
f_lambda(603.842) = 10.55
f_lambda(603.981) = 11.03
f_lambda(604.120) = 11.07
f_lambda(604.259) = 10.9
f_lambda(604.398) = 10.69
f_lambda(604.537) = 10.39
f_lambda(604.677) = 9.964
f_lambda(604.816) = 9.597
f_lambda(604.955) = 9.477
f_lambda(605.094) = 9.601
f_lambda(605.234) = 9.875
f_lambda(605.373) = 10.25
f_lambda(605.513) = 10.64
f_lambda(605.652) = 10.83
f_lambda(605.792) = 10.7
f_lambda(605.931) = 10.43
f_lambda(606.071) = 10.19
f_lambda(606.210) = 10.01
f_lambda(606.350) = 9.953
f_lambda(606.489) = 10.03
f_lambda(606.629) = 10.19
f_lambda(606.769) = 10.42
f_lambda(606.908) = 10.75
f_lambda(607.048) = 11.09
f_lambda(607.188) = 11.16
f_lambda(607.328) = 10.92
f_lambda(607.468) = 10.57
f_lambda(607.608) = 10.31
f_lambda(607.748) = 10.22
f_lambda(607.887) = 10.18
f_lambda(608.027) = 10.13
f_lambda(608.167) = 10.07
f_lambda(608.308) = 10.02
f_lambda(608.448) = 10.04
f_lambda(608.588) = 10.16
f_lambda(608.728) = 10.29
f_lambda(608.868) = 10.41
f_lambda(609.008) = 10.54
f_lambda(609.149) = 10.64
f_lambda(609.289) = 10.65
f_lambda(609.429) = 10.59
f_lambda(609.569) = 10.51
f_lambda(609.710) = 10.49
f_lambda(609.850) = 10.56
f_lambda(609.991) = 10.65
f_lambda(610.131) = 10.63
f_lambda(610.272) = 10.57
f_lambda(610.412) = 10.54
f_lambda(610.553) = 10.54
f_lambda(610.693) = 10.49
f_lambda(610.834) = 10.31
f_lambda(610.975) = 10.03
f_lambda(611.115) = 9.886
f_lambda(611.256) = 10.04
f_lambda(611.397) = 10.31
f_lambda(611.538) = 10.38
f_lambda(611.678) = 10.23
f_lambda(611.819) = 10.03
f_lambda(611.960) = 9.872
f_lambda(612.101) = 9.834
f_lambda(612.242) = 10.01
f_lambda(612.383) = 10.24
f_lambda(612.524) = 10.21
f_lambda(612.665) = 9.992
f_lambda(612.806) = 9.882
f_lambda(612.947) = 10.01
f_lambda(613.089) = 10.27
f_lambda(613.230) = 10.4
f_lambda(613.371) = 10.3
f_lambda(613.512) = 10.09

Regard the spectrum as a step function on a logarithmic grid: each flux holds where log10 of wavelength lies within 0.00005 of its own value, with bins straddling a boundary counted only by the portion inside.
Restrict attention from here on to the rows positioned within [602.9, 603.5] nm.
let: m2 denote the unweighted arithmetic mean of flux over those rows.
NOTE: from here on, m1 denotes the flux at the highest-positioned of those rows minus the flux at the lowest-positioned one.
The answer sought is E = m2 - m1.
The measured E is 10.9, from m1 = -0.7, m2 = 10.1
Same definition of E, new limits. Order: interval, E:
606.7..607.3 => 10.1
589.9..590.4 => 9.0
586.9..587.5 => 9.3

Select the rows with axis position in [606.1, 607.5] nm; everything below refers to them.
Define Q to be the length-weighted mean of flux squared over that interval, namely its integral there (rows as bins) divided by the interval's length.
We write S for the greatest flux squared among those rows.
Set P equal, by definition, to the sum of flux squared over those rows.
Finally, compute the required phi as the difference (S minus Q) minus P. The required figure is -1092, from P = 1106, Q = 110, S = 124.5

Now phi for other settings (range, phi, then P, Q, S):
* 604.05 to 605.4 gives -1021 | 1040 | 104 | 122.5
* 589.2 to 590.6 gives -872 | 885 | 89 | 101.8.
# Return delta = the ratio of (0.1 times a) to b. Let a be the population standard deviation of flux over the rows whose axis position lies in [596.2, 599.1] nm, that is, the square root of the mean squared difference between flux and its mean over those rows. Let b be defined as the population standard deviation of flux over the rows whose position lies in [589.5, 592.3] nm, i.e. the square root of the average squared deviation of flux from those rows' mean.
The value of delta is 0.12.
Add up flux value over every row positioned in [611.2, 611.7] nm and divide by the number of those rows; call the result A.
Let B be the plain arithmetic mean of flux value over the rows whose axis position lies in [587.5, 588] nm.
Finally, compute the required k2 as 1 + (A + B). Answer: 21.8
